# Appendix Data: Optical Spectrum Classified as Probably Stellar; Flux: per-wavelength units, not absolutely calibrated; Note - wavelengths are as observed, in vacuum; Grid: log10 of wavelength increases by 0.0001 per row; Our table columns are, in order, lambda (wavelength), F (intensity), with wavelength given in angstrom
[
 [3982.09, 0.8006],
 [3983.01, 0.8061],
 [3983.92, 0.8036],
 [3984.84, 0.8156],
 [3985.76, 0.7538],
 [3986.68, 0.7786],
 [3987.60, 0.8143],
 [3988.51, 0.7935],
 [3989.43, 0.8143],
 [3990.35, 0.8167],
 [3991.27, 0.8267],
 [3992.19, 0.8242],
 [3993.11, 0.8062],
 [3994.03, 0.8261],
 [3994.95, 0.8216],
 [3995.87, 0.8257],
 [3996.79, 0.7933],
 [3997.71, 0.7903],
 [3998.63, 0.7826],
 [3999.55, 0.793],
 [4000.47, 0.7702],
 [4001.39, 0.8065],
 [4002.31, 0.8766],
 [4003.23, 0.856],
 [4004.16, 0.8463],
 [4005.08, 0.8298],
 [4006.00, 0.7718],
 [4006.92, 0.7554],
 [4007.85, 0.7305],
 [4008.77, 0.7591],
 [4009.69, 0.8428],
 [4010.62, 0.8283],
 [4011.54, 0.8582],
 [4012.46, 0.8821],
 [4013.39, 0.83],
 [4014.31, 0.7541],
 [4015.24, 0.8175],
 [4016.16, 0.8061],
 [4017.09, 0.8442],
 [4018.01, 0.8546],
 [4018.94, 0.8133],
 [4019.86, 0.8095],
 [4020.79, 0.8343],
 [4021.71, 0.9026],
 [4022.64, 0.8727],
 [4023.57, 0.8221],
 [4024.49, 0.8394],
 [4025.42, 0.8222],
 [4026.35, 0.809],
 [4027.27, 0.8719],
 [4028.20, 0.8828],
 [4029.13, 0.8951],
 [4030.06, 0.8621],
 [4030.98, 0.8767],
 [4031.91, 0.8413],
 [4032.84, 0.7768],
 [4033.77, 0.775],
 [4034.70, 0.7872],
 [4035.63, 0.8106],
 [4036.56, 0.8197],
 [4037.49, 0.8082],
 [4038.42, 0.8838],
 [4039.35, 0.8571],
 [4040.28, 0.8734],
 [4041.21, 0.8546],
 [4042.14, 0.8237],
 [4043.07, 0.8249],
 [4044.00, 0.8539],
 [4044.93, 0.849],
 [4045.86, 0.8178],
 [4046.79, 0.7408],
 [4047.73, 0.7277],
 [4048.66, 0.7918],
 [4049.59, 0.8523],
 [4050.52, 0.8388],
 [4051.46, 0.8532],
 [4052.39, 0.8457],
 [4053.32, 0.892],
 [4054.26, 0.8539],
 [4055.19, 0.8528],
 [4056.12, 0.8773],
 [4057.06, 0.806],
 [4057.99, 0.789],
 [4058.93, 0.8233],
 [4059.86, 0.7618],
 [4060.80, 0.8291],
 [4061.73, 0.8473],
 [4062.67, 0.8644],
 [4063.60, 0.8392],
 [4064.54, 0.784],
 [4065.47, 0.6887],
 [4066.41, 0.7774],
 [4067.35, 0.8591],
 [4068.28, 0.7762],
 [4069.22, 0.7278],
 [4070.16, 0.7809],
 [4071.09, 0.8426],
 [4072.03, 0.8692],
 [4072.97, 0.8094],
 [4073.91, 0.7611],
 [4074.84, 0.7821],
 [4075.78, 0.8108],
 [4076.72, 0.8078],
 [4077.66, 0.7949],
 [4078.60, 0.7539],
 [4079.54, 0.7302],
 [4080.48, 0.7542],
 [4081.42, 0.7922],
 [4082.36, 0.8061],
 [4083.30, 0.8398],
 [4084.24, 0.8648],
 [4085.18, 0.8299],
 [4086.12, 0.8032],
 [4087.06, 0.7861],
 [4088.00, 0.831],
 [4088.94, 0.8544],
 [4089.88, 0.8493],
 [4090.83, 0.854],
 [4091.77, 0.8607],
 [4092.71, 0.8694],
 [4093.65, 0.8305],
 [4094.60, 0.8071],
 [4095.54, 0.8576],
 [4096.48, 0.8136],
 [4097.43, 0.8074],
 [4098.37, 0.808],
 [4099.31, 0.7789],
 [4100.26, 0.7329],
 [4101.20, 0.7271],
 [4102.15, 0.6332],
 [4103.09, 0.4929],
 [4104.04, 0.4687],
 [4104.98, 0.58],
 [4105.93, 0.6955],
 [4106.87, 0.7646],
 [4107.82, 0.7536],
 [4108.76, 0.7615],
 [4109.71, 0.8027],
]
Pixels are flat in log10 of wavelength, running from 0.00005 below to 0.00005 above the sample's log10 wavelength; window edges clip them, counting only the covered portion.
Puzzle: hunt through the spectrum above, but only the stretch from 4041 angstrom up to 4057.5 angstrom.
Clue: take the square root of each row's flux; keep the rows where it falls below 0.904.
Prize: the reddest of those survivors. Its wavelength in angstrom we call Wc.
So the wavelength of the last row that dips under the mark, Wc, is 4057.06 angstrom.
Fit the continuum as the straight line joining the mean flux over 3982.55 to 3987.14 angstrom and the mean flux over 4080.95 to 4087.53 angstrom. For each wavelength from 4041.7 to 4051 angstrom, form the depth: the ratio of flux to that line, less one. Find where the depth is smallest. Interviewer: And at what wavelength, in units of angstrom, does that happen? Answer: 4047.73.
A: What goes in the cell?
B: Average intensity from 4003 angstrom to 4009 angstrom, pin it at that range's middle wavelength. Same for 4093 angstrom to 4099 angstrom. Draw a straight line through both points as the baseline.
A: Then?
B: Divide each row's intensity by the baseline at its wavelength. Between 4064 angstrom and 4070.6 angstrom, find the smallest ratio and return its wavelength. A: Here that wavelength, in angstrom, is 4065.47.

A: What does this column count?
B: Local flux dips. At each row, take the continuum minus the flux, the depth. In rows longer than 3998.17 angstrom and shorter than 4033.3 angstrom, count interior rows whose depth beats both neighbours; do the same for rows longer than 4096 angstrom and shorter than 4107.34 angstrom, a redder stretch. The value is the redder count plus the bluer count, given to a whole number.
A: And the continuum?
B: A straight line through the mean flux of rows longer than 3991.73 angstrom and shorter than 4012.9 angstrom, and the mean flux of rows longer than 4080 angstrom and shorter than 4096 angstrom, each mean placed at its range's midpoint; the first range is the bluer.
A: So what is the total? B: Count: 11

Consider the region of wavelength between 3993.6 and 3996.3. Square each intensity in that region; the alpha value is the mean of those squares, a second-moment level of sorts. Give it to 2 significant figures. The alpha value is 0.68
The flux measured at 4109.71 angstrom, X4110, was 0.8027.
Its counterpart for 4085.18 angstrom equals 0.8299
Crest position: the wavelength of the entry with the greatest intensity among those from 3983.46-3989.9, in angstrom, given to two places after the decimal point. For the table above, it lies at 3984.84 angstrom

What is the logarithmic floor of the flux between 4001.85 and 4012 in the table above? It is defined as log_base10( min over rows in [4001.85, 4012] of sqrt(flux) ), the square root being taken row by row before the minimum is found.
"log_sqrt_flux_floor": -0.068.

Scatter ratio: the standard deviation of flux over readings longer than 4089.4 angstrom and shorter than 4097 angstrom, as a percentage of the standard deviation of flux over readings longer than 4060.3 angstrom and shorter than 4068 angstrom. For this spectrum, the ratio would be 39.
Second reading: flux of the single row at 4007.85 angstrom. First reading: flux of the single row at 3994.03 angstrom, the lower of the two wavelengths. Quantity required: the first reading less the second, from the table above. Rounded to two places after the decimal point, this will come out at 0.10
